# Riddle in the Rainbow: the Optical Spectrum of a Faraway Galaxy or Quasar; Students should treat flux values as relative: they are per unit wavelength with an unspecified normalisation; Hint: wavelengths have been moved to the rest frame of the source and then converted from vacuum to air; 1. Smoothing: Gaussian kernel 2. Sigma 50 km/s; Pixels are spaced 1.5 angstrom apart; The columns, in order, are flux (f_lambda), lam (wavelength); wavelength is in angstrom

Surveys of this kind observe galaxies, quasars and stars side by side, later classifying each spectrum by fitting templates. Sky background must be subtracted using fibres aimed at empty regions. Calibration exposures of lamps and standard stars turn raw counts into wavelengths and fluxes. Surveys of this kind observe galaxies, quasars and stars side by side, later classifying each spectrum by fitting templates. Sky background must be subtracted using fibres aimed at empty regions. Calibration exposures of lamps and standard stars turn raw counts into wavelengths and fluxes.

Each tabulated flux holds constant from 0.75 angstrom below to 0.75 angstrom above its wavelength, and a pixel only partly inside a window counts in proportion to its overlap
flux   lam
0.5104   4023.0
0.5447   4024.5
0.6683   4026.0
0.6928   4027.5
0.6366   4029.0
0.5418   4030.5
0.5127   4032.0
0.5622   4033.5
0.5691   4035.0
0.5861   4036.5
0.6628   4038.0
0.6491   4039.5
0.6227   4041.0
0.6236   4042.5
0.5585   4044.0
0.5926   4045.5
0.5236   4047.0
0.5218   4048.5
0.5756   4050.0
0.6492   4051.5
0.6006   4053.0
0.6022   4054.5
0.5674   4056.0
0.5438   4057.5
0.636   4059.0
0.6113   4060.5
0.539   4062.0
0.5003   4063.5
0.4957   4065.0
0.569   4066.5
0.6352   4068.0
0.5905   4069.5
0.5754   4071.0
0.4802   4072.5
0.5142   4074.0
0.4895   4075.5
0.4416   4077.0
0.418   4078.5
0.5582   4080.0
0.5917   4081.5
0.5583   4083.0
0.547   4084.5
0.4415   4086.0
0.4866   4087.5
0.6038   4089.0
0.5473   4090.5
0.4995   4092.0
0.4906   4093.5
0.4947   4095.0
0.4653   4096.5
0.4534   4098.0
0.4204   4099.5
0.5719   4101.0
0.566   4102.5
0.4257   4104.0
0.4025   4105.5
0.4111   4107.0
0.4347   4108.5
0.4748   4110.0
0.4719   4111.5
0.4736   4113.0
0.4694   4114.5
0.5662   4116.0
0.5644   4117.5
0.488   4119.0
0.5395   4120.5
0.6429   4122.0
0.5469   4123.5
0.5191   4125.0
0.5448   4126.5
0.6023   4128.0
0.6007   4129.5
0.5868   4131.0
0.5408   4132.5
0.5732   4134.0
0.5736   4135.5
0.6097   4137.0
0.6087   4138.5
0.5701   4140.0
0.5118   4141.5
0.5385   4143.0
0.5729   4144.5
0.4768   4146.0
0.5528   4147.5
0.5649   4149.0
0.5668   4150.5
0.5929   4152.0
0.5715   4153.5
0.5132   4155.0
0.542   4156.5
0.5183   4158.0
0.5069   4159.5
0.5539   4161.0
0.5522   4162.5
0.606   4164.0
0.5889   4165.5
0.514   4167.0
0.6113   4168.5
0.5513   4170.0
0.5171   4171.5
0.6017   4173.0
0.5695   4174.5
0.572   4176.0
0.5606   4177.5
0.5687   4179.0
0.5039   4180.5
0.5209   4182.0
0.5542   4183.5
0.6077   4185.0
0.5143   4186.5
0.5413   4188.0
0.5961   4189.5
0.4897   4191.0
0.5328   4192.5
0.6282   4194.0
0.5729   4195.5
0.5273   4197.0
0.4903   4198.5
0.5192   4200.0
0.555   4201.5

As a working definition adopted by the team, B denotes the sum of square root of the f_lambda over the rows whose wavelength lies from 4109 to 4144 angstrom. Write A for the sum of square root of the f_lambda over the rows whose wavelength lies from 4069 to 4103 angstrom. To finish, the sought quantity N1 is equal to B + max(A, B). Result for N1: 34.0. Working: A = 16.45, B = 17.0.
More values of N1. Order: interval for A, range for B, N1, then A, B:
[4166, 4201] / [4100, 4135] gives 33.6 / 17.06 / 16.6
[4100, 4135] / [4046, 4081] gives 34.0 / 16.59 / 17.0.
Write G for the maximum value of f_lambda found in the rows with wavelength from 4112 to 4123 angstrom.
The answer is 0.6429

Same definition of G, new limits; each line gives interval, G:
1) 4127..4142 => 0.6097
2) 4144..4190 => 0.6113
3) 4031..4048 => 0.6628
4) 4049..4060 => 0.6492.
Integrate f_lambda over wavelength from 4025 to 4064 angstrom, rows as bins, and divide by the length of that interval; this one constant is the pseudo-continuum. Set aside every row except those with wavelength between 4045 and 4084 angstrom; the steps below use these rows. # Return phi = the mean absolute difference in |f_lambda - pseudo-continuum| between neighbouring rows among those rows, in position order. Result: 0.037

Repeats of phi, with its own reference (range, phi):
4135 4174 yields 0.032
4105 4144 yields 0.023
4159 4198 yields 0.034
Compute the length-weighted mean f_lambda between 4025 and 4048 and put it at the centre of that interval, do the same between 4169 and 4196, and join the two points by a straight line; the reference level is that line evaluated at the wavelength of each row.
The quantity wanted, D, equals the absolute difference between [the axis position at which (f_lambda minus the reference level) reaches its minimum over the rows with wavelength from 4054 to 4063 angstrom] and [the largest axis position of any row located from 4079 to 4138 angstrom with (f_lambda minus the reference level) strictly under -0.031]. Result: 63.0 angstrom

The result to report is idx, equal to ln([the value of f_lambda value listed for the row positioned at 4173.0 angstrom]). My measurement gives -0.51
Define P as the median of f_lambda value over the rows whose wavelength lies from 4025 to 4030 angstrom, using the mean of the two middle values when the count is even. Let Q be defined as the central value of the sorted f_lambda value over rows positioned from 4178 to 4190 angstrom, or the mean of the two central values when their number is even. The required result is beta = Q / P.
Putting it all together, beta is 0.82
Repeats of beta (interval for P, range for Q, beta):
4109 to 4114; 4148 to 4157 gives 1.19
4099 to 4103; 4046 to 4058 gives 1.01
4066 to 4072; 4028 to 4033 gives 0.93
